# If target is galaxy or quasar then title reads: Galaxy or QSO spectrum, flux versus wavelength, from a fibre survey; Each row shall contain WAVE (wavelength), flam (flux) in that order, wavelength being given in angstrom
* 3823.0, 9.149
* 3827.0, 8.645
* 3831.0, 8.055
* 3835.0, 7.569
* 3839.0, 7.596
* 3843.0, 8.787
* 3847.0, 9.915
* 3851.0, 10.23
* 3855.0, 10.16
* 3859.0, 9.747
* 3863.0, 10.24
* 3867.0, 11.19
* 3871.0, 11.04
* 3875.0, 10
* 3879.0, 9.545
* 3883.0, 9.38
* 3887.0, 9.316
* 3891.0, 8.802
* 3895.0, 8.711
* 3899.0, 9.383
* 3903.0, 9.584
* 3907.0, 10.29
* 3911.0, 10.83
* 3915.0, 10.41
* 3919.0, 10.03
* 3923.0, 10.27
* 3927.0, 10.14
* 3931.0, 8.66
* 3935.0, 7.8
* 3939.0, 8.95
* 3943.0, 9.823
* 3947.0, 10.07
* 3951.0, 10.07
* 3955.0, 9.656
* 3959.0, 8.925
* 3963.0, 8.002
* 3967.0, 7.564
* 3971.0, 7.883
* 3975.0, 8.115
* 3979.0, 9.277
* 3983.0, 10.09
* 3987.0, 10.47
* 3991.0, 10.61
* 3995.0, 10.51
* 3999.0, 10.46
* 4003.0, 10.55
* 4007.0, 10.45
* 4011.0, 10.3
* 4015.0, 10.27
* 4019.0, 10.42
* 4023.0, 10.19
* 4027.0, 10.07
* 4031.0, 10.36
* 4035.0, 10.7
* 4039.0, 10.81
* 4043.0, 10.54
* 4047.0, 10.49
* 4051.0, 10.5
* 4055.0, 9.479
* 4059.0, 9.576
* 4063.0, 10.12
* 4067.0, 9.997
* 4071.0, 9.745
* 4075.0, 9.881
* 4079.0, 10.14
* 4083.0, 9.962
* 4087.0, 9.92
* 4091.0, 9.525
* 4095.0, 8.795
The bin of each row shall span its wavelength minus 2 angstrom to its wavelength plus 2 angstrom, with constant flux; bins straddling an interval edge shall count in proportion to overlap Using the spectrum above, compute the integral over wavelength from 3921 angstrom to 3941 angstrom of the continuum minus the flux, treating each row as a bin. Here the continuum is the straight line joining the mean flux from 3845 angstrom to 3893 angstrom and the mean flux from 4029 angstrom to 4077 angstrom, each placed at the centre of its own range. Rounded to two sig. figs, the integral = 17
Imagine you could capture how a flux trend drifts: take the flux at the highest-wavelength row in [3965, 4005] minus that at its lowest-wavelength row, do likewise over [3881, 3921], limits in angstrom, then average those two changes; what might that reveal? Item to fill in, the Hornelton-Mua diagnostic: 1.8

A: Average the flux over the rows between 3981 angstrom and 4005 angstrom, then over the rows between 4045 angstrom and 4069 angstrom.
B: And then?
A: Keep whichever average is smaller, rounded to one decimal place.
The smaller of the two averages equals 10.0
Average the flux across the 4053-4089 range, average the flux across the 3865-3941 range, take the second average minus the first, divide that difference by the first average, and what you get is -0.02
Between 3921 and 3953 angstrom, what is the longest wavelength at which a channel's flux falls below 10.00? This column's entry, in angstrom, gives 3943.0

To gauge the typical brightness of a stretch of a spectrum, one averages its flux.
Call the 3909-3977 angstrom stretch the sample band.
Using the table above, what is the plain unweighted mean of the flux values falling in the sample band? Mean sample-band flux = 9.25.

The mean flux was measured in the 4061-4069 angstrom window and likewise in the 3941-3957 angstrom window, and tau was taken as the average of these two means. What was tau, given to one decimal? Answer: 10.0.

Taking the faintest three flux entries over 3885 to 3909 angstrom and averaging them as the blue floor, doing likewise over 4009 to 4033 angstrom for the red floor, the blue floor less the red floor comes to -1.2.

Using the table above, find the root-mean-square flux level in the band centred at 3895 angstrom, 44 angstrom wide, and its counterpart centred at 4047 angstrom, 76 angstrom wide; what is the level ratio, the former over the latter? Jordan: 0.95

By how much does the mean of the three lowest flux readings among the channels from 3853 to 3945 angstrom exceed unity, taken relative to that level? 7.4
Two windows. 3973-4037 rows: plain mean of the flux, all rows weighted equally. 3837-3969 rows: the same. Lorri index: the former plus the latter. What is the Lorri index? 19.7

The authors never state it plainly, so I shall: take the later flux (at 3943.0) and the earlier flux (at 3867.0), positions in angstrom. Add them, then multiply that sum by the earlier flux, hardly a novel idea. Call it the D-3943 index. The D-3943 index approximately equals 235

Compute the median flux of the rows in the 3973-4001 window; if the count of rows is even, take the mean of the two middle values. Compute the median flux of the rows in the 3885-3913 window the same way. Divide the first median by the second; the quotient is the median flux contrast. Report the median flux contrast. 1.11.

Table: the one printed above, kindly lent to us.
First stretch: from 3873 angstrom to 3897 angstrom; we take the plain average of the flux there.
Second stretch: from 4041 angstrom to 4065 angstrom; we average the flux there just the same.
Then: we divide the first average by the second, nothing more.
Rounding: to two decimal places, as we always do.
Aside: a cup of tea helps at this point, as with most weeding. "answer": 0.92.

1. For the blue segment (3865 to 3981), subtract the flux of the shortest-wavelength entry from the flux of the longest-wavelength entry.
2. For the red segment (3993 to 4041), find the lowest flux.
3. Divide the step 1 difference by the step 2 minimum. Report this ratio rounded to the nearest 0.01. -0.19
